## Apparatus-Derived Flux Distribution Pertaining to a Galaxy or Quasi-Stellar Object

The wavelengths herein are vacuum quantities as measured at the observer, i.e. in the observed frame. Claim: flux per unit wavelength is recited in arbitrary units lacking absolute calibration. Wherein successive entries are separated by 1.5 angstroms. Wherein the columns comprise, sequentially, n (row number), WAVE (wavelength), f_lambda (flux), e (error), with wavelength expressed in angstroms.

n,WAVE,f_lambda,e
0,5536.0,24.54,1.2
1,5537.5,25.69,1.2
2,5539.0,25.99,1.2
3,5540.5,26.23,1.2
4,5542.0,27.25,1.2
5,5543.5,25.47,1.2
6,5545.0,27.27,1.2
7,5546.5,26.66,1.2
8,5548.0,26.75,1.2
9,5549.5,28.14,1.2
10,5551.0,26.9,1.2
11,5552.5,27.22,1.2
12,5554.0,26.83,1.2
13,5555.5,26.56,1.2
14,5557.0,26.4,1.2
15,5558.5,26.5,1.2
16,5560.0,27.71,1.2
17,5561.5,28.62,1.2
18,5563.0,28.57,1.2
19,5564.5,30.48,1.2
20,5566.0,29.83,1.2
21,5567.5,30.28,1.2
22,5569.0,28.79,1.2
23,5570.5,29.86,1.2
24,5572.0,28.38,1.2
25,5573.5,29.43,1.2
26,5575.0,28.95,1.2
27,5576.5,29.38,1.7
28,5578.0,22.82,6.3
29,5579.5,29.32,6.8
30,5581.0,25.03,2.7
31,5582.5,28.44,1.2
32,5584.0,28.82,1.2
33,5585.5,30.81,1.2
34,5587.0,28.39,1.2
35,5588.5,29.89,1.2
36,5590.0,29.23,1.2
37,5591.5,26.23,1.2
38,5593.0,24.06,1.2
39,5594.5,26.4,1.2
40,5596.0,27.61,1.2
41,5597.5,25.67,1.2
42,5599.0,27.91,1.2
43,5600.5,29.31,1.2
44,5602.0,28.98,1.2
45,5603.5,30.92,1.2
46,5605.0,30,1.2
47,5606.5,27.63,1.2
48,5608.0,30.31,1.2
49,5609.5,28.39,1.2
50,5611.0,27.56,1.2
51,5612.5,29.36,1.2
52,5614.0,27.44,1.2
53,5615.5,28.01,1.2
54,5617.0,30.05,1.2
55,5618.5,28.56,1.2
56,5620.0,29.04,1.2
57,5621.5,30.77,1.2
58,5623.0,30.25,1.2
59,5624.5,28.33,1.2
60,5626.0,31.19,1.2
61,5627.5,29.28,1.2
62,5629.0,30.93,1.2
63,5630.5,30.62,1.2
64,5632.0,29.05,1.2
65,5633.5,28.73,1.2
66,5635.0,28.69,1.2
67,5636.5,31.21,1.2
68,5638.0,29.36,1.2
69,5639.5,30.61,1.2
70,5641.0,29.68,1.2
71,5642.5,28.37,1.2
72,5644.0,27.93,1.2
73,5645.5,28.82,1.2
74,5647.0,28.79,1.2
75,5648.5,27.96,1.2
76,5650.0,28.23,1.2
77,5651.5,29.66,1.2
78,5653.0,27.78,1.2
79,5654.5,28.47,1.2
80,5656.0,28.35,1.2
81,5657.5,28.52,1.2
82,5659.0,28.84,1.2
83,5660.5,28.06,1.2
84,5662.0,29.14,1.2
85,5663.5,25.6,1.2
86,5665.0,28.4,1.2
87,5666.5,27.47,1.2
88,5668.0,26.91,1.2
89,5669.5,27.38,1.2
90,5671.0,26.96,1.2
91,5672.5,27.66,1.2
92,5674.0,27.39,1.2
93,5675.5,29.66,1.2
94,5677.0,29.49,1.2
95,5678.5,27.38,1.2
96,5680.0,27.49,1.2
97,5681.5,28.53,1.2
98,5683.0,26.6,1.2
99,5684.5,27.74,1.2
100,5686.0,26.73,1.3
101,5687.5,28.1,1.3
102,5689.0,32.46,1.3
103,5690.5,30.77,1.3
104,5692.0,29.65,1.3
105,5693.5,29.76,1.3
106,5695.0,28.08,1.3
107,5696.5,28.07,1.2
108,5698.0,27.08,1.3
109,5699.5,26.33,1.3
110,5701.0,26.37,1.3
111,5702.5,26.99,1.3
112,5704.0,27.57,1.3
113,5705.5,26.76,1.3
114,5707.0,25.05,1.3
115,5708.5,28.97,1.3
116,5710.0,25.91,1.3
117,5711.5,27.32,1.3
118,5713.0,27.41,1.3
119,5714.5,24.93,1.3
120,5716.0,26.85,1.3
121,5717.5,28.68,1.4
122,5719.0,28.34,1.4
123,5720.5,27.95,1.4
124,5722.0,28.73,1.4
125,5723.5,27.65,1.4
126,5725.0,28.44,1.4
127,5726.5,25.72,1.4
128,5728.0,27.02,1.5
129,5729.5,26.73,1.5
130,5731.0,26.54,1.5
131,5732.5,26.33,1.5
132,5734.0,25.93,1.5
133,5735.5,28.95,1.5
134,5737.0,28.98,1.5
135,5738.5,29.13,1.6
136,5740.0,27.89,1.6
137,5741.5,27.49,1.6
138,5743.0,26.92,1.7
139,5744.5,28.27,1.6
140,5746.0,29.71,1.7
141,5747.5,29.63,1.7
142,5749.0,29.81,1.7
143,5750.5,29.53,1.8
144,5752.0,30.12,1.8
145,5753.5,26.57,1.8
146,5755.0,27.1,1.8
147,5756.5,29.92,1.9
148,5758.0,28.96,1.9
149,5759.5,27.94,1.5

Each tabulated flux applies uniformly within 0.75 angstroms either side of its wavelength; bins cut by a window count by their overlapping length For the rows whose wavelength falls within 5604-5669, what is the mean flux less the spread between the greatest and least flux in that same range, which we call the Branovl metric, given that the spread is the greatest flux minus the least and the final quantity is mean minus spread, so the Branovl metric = 23.3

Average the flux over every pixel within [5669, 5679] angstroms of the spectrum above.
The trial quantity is 28.0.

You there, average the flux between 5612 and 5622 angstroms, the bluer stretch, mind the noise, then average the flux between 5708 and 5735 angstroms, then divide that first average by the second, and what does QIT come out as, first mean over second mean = 1.07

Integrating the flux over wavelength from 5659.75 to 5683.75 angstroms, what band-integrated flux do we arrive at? 666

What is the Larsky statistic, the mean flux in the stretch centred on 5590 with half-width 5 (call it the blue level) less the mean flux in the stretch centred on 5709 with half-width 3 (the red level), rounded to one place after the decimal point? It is 1.0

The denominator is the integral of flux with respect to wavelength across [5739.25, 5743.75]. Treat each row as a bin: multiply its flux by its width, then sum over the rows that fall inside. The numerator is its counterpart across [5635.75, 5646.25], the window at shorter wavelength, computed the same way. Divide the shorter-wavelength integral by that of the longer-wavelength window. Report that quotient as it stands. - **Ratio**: 2.50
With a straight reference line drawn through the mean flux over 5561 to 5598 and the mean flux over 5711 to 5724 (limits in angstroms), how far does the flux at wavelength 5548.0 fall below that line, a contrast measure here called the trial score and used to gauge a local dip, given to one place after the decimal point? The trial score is 1.6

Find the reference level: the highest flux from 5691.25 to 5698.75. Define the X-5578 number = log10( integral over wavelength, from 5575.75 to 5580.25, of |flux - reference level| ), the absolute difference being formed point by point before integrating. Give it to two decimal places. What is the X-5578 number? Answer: 1.07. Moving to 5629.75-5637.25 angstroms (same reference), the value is 0.89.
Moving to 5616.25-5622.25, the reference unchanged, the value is 0.68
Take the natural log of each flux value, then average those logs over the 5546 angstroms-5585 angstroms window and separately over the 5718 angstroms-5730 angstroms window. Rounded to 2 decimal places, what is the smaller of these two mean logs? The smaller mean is 3.32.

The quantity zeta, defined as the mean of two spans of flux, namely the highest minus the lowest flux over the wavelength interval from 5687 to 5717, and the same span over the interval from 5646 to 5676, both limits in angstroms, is 5.8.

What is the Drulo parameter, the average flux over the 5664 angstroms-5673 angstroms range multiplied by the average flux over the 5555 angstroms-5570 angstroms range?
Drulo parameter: 779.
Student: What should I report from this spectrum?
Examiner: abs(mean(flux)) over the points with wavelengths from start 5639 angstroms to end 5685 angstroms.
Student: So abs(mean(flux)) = 28.2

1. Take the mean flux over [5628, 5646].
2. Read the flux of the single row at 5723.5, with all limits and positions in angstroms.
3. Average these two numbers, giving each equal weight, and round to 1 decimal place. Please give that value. 28.6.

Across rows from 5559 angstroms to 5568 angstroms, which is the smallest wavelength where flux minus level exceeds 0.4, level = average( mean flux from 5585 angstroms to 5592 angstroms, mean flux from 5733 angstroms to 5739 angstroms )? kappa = 5564.5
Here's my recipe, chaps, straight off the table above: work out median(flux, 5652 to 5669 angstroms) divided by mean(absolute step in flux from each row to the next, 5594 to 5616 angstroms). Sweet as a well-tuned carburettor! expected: 18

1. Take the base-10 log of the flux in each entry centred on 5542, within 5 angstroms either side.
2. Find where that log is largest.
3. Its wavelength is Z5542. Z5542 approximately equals 5545.0 angstroms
